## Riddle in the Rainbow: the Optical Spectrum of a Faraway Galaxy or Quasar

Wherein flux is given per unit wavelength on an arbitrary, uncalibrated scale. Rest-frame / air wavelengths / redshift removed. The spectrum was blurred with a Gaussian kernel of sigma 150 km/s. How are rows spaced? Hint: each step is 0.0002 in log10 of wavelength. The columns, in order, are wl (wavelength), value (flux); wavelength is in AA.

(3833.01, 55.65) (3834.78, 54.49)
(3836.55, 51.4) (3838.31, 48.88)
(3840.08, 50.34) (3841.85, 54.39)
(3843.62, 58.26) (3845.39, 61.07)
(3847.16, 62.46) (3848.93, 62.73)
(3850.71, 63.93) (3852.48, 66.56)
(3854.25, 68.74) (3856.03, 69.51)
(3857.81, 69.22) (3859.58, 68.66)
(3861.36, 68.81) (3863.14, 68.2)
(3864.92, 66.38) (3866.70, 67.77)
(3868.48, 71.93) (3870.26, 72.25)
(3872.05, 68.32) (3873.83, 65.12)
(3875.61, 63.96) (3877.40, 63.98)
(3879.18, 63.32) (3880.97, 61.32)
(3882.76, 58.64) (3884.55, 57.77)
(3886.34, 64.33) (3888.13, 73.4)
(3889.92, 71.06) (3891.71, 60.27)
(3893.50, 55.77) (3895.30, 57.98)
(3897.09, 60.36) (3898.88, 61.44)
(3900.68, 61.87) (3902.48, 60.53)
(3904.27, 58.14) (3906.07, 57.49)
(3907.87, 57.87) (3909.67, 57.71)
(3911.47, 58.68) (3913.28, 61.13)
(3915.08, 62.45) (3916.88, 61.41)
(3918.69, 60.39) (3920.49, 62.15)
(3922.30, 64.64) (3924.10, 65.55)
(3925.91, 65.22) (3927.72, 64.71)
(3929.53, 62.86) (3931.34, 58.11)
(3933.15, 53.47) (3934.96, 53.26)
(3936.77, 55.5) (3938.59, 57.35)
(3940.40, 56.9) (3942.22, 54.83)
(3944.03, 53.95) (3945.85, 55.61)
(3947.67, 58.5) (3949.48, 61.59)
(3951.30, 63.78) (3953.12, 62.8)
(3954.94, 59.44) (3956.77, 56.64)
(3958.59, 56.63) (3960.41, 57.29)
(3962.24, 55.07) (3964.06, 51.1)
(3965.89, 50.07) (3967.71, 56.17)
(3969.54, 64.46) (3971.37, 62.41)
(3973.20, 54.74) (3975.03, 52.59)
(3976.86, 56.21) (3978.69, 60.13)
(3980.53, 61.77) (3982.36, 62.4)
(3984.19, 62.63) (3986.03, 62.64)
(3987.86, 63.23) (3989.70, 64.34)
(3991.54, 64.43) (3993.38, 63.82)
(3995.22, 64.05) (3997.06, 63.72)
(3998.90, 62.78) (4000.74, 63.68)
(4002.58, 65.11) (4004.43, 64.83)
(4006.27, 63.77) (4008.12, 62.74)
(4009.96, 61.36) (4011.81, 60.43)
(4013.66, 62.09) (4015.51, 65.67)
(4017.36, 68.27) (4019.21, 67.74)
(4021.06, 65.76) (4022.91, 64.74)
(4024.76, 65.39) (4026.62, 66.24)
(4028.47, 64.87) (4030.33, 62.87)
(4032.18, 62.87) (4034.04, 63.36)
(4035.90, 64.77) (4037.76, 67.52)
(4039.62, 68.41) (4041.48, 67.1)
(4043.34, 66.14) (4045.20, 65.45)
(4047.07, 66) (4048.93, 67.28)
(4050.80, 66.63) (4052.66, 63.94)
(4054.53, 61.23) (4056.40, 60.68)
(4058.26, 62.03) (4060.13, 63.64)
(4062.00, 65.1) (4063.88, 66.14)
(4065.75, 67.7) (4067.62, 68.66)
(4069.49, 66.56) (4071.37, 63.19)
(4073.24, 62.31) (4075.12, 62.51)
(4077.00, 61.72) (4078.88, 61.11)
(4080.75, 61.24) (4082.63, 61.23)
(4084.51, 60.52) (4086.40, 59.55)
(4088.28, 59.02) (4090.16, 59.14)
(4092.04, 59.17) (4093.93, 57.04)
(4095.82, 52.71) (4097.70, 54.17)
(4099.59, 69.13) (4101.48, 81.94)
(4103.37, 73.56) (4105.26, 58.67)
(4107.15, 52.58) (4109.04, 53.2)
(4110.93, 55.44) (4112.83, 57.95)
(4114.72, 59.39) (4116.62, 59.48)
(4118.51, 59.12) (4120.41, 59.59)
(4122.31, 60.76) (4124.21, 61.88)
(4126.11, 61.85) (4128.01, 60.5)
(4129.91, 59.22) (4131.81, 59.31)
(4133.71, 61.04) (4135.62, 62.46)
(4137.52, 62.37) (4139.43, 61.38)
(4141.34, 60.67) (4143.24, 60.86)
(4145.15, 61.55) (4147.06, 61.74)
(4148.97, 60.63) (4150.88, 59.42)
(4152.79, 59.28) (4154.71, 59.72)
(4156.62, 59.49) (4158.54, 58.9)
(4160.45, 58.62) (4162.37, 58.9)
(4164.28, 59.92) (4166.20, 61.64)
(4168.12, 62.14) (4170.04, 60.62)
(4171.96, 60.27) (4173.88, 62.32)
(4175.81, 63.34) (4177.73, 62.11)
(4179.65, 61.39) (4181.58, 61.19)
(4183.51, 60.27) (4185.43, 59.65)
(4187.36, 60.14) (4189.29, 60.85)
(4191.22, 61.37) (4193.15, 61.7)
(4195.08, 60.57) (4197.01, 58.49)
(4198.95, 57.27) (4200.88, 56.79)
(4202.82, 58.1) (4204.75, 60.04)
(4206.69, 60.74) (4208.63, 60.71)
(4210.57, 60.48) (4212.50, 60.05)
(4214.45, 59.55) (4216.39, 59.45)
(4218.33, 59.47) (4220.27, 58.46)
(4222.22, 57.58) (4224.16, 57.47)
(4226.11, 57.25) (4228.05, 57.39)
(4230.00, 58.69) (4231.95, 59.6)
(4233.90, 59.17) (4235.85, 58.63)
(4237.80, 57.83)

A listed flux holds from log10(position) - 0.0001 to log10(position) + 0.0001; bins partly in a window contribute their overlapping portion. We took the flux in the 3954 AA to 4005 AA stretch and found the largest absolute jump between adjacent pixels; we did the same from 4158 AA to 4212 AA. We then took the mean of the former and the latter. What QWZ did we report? 5.2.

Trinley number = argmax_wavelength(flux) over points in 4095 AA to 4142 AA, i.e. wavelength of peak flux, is 4101.48 AA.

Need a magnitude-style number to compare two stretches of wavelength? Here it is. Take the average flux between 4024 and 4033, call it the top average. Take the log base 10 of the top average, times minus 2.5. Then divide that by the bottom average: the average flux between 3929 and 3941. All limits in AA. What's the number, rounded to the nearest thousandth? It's -0.080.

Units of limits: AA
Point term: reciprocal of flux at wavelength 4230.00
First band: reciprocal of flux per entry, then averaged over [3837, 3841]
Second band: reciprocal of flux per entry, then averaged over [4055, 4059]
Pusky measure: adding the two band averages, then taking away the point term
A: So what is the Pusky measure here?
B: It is 0.019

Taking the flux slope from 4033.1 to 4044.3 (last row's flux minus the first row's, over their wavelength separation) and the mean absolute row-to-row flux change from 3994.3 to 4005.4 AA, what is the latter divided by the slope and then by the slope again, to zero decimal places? 9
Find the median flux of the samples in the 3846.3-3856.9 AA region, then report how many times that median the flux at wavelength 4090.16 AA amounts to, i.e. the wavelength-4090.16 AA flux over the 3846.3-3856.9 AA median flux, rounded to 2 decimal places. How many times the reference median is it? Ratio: 0.91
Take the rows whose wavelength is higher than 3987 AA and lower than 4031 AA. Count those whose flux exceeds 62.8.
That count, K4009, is 19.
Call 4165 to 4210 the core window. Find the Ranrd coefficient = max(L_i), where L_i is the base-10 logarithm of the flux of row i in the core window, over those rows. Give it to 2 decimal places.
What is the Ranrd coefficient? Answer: 1.80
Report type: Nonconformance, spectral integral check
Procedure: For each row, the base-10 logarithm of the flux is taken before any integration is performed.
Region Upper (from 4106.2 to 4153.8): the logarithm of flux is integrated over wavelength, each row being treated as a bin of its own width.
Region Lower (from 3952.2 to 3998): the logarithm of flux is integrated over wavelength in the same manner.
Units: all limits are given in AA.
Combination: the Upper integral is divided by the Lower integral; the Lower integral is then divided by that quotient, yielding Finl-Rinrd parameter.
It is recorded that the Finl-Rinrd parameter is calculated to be 78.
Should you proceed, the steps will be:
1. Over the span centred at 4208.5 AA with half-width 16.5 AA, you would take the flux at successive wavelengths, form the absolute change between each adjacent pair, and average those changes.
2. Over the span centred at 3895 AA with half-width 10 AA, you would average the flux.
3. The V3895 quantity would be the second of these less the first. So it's 61.5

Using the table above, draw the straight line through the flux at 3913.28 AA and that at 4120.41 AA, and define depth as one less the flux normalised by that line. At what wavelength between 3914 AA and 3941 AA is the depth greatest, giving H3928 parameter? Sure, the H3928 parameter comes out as 3934.96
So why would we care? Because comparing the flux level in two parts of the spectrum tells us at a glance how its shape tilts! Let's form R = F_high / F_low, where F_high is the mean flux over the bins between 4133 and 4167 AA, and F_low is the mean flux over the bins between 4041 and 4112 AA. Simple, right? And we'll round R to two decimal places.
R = 0.96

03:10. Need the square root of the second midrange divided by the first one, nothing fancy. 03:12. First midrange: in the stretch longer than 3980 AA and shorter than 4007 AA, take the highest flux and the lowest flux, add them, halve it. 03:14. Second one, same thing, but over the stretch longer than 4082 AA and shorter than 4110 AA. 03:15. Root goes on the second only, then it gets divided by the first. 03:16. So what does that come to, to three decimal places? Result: 0.129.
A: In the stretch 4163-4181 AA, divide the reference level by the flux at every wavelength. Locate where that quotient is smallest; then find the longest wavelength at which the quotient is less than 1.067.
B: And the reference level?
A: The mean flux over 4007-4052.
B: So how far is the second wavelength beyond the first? 3.8 AA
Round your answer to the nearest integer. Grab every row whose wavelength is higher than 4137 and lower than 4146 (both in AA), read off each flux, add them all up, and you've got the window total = 307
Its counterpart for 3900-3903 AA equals 122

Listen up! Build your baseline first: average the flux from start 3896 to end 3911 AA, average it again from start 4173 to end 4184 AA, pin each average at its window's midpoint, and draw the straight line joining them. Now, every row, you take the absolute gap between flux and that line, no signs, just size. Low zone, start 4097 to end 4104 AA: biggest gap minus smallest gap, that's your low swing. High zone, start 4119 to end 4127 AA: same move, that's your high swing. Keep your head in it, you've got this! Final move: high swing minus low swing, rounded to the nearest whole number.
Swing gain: -13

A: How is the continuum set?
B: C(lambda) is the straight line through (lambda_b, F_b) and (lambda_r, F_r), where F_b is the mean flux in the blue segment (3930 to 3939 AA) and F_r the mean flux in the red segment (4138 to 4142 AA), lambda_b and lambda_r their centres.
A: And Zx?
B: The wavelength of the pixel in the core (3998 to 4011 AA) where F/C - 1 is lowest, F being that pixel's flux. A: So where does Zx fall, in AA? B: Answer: 4009.96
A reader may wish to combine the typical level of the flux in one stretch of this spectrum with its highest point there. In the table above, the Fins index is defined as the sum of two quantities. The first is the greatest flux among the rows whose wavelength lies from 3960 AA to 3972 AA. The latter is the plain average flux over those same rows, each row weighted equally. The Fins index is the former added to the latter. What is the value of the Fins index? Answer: 121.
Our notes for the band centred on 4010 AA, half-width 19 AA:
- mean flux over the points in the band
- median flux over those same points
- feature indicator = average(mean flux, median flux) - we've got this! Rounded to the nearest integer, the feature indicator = 64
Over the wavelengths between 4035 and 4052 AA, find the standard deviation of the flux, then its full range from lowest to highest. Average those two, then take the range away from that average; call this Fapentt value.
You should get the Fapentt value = -1.3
